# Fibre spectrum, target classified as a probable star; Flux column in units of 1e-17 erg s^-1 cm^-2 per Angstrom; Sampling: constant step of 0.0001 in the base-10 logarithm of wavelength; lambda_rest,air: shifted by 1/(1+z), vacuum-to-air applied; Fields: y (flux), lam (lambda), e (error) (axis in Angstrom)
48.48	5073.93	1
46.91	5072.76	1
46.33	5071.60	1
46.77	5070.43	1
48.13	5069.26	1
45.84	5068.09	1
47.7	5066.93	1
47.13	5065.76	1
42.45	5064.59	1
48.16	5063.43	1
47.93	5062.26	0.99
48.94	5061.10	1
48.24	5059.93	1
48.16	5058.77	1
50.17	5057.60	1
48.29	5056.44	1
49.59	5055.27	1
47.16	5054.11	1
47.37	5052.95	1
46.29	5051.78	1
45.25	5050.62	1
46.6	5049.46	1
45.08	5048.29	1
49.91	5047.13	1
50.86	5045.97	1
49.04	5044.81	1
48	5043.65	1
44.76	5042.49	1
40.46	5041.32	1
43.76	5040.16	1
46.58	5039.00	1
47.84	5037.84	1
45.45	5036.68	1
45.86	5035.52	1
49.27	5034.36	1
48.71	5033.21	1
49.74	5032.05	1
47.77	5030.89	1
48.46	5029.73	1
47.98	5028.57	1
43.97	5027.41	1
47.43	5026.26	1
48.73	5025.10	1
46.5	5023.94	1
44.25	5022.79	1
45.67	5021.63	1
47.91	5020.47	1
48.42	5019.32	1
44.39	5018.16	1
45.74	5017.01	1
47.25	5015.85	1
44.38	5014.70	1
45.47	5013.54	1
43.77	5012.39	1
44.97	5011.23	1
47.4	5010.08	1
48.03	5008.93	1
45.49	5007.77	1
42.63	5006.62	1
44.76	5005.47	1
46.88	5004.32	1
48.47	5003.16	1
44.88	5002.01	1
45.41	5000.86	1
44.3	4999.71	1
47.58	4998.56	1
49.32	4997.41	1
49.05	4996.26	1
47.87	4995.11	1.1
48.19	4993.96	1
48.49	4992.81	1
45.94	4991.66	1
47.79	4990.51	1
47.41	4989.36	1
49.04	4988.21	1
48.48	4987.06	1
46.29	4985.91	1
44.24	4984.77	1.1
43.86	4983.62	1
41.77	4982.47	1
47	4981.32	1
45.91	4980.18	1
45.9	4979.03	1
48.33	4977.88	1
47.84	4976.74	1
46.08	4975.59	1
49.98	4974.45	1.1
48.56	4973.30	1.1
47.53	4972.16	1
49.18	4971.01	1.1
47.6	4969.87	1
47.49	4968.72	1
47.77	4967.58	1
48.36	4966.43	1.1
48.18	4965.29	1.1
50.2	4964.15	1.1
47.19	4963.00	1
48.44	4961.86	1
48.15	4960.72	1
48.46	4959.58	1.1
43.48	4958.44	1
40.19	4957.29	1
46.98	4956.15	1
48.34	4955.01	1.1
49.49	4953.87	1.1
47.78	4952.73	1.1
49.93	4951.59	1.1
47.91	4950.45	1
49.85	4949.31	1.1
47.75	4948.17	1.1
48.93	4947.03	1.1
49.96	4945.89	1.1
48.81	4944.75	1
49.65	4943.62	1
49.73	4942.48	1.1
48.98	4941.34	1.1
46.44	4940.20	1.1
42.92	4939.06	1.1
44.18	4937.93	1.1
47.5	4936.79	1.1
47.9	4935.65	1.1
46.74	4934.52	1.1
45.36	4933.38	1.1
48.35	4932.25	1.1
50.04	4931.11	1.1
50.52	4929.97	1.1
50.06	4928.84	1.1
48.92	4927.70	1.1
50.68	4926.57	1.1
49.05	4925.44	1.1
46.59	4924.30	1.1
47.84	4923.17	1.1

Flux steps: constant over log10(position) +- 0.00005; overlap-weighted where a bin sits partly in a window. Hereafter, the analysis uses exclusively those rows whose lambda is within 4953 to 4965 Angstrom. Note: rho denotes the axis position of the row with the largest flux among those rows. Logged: 4964.15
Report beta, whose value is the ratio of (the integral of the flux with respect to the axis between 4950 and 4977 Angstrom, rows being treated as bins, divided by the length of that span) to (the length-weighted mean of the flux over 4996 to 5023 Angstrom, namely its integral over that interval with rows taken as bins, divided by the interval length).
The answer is 1.035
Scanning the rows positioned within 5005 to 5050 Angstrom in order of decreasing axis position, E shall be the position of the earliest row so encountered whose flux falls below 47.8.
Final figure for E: 5049.46 Angstrom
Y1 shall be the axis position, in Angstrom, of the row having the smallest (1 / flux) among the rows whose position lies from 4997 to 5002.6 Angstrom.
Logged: 4997.41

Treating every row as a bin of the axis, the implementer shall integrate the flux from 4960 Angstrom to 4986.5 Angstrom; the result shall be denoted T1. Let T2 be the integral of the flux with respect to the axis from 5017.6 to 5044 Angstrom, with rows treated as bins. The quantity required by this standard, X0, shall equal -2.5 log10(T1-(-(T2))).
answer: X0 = -8.49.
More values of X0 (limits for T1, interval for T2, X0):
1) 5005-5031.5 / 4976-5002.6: -8.48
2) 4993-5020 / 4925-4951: -8.50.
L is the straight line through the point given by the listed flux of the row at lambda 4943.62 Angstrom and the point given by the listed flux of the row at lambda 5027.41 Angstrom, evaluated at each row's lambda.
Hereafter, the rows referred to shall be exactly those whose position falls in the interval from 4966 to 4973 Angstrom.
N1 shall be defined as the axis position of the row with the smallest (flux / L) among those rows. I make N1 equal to 4968.72 Angstrom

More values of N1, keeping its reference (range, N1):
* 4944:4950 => 4948.17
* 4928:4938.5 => 4937.93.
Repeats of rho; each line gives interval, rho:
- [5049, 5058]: 5057.60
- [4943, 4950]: 4945.89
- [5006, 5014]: 5008.93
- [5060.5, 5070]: 5061.10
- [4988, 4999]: 4997.41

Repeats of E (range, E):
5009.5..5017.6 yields 5017.01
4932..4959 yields 4958.44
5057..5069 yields 5068.09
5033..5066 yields 5065.76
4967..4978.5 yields 4975.59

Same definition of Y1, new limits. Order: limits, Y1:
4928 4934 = 4929.97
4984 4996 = 4988.21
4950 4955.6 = 4951.59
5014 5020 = 5019.32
